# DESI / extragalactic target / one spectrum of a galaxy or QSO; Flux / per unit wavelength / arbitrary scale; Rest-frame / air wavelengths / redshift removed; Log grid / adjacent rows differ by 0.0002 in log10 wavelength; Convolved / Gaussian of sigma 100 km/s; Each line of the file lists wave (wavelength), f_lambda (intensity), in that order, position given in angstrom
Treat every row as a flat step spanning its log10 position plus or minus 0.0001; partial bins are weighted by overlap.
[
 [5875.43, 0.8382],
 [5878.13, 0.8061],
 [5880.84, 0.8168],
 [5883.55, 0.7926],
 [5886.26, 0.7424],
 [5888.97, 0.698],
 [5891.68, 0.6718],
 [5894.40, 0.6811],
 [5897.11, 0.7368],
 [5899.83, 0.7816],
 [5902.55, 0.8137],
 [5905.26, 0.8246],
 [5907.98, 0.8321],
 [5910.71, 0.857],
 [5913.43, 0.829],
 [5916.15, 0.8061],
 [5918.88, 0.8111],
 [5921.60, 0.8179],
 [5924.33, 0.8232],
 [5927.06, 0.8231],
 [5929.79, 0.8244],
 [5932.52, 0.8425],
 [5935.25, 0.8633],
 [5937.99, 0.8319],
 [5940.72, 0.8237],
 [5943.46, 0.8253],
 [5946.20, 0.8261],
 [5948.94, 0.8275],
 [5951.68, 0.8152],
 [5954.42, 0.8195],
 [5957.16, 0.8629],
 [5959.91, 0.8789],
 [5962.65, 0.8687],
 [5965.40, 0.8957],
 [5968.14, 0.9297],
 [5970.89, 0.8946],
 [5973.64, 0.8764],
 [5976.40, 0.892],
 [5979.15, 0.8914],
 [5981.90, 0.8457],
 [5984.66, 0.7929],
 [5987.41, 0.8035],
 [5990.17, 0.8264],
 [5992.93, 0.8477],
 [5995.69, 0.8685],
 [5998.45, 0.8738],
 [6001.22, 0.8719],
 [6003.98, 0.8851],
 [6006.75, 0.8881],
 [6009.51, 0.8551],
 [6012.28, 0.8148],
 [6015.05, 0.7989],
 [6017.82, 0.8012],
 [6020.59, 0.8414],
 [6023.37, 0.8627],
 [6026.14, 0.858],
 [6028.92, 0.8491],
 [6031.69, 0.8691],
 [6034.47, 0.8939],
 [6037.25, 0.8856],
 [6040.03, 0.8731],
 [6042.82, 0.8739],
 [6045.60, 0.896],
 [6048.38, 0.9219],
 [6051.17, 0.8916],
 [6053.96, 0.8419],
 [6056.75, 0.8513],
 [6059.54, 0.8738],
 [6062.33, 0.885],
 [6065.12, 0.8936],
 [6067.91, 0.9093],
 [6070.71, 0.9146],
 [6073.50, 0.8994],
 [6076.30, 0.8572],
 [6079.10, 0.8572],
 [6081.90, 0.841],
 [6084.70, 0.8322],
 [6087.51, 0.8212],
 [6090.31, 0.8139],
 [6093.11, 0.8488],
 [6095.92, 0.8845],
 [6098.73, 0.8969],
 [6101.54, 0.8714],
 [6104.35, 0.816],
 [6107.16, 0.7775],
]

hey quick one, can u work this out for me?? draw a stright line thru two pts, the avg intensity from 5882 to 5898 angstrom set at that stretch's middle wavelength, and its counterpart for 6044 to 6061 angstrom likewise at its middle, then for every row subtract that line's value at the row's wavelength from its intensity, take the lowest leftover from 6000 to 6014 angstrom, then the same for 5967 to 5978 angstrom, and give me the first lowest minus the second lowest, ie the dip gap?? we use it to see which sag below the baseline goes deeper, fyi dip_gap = -0.10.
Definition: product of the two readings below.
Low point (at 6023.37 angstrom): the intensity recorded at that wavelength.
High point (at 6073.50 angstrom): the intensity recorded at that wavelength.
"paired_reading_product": 0.78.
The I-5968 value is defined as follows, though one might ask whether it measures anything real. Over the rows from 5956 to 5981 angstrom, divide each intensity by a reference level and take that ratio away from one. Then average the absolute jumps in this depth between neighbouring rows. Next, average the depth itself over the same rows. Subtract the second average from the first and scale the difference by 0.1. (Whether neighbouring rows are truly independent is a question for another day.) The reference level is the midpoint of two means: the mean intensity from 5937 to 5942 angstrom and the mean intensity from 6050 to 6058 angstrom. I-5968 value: 0.0074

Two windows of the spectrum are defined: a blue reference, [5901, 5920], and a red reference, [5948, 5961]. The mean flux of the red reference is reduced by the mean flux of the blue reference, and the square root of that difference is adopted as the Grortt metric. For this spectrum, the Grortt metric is 0.13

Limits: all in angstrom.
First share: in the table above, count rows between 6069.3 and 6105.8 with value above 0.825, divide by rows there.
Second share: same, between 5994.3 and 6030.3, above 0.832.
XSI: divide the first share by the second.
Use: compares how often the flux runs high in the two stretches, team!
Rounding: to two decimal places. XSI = 1.00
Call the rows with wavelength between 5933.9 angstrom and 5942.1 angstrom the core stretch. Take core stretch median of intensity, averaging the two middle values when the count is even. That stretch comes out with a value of 0.832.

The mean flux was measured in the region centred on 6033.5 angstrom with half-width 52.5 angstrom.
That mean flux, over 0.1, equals 8.62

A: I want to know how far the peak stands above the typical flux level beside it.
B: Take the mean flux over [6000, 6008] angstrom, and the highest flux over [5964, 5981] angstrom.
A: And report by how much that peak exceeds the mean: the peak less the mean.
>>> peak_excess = 0.048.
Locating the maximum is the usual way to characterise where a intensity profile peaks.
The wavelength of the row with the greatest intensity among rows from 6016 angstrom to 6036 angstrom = 6034.47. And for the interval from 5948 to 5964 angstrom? 5959.91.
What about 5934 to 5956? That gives 5935.25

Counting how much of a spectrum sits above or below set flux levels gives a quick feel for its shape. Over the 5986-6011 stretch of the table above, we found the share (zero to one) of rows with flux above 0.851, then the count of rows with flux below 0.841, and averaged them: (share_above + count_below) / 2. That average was 1.3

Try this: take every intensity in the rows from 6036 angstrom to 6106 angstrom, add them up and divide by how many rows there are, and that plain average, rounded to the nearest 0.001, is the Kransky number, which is 0.870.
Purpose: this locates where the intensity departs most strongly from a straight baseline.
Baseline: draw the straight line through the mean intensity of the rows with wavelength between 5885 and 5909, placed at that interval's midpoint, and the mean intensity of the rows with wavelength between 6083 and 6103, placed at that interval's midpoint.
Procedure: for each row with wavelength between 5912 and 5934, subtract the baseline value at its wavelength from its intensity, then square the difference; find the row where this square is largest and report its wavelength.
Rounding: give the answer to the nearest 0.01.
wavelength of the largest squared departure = 5932.52 angstrom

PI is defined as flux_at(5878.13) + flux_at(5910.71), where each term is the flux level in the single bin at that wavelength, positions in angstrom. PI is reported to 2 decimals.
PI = 1.66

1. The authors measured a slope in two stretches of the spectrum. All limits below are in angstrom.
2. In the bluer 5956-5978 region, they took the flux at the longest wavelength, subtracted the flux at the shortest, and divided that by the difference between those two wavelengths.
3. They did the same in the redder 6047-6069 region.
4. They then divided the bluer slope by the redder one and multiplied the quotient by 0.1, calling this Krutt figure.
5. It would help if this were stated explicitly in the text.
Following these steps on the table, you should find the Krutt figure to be -0.23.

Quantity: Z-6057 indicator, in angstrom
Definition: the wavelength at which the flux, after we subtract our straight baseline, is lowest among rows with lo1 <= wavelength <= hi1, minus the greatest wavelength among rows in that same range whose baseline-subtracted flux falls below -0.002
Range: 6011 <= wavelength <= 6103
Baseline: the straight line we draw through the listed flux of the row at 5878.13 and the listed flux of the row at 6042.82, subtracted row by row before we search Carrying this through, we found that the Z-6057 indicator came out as -11.2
